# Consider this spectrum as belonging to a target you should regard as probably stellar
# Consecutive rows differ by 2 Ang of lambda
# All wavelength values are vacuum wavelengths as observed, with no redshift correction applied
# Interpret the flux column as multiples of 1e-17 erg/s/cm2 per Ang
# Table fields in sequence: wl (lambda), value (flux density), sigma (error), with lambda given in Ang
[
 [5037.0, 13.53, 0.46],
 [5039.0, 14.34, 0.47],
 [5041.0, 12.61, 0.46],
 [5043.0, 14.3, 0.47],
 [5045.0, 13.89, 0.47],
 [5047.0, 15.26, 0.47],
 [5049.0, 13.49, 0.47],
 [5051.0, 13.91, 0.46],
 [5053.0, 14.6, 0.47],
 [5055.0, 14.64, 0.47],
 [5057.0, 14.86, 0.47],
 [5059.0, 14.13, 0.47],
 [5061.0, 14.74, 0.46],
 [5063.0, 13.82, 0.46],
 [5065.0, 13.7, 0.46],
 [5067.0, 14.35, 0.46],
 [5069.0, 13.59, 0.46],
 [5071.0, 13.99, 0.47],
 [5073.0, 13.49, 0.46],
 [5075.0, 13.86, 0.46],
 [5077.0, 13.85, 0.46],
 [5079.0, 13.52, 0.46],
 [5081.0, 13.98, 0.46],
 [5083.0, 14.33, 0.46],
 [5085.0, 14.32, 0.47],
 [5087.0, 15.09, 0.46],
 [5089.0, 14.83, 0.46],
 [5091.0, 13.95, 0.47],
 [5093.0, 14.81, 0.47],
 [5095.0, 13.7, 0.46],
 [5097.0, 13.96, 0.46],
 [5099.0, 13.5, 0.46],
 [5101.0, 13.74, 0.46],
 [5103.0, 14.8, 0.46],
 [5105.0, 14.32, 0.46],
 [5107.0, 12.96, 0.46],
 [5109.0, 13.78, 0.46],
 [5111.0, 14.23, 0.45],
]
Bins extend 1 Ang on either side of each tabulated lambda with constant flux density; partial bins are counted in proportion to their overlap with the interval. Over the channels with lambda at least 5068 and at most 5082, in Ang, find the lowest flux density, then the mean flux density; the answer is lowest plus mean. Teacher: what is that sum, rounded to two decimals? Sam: 27.24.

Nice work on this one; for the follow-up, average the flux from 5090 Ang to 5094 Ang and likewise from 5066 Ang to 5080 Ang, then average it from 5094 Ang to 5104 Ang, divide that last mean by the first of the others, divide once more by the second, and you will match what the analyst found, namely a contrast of 0.0702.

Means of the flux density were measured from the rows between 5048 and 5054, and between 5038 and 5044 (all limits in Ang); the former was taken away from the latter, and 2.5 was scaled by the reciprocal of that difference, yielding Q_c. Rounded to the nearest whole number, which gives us -10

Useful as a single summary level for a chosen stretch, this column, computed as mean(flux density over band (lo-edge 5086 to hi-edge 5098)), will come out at 14.4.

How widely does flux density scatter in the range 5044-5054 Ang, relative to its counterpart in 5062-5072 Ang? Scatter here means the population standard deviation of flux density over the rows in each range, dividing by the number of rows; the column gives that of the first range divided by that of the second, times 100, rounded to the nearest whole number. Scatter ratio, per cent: 236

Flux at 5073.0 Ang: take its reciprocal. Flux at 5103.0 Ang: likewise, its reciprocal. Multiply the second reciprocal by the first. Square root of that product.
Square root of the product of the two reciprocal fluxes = 0.071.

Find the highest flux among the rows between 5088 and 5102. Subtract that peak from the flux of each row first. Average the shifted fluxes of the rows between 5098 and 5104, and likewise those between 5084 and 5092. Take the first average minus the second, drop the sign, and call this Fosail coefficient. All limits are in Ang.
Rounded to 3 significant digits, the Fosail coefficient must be 0.534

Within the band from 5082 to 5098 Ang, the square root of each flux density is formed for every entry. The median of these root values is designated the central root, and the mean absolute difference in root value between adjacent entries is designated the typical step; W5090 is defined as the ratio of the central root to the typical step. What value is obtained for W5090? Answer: 48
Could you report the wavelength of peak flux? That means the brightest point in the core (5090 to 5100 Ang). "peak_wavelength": 5093.0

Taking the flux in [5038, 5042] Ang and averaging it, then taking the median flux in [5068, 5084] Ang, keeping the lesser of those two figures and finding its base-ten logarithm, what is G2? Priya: 1.13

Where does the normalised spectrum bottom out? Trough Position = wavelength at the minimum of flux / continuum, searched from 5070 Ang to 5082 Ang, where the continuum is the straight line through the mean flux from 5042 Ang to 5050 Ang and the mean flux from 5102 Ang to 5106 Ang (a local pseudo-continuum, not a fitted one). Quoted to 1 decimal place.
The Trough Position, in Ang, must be 5079.0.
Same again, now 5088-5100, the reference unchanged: 5099.0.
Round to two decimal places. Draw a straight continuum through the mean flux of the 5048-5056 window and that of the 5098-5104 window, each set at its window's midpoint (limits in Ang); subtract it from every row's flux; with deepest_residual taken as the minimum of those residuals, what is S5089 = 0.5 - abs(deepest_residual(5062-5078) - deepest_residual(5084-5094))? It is -0.01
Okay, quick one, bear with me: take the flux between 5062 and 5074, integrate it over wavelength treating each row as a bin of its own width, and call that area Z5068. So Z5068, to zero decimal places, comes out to 166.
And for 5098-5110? 166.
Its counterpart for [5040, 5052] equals 167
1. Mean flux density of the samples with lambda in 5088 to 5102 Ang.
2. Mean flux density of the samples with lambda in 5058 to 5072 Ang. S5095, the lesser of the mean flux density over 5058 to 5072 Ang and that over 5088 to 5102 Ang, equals 14.0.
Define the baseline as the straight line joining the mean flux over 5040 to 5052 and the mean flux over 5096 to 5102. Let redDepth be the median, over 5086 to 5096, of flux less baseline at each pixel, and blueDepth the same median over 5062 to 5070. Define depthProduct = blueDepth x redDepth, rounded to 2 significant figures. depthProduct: -0.095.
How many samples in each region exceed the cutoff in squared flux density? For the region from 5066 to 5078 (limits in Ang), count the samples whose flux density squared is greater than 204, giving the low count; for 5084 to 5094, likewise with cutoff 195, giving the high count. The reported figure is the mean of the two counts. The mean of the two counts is 2.5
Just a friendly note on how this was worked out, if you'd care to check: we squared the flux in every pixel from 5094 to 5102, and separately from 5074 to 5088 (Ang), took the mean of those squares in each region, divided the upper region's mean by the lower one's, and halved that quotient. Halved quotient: 0.471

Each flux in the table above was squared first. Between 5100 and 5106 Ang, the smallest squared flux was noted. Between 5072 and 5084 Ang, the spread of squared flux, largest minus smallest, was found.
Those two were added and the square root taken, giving 14.6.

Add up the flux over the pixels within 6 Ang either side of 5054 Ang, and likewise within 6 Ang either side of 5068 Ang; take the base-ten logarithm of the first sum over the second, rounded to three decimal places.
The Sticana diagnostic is 0.014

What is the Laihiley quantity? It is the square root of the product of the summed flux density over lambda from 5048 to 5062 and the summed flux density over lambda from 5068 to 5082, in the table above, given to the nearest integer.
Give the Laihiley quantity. 98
